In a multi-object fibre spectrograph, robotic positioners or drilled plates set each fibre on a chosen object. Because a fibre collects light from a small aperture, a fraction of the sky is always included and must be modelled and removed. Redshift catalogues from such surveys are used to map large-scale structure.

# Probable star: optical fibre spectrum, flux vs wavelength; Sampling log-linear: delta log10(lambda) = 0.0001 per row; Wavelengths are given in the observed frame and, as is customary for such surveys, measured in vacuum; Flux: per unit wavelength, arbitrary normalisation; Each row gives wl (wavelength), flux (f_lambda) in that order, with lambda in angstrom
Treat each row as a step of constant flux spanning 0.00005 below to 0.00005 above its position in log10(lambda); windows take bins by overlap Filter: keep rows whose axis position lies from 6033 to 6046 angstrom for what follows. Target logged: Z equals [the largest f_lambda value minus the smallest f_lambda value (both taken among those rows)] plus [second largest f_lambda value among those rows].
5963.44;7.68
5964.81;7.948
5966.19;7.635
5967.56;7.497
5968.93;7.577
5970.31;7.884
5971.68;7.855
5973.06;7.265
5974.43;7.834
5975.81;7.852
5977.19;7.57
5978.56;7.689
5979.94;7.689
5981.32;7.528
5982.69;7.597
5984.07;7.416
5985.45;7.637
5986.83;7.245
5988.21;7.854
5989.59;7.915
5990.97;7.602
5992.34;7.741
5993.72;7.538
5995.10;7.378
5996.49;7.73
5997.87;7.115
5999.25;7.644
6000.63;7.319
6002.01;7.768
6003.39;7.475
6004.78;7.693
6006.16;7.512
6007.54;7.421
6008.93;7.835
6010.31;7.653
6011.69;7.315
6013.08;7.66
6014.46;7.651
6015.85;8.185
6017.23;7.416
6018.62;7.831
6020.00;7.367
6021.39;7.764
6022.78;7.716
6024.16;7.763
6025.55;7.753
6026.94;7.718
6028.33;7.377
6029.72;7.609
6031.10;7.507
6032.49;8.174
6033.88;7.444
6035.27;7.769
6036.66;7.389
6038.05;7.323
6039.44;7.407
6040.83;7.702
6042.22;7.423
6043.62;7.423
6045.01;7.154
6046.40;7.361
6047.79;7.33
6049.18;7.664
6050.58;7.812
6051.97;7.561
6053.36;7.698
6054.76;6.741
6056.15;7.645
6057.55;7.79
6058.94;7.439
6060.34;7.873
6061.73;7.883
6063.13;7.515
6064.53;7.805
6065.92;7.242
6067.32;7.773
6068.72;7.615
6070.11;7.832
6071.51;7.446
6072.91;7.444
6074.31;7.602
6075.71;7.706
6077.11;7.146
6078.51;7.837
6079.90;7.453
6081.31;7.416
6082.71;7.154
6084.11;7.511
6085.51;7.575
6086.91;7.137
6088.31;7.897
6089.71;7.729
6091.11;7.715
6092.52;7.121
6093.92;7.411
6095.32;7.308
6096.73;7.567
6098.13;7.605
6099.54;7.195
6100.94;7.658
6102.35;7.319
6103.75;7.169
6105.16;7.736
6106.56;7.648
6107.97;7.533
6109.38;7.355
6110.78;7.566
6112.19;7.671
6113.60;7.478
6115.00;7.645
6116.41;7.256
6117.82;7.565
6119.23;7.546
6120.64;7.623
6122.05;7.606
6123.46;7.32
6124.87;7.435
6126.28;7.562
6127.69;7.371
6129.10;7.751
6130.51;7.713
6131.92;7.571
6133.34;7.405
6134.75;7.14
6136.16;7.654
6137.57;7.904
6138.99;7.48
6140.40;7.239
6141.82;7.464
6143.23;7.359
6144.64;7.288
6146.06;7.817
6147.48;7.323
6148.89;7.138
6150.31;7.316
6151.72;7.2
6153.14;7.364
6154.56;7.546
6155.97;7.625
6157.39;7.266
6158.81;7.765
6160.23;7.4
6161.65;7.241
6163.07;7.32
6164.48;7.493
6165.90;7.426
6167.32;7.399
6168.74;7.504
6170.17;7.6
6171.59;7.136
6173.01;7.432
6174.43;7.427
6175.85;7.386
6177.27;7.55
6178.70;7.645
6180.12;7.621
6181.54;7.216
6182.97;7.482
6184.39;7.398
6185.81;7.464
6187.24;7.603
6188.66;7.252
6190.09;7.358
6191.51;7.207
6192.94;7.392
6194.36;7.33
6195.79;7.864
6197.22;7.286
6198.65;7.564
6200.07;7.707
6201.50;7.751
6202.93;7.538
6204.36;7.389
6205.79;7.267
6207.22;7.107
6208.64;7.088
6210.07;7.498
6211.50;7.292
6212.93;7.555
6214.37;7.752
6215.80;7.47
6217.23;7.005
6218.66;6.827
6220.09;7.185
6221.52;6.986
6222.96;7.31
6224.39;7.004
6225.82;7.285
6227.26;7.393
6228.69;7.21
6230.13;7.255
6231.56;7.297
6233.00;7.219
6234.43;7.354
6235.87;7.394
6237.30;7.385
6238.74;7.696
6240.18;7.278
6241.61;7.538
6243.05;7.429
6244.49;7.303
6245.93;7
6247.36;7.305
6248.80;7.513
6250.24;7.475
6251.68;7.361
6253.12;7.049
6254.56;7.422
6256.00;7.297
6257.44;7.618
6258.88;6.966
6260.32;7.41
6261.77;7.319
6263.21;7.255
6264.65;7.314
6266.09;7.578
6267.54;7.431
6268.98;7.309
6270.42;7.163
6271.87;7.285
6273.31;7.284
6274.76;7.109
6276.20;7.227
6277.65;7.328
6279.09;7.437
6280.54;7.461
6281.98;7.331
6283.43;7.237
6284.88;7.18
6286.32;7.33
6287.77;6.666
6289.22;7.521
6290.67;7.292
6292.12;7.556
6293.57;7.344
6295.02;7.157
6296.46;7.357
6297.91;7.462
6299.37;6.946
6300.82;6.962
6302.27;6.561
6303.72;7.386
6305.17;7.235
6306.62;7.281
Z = 8.32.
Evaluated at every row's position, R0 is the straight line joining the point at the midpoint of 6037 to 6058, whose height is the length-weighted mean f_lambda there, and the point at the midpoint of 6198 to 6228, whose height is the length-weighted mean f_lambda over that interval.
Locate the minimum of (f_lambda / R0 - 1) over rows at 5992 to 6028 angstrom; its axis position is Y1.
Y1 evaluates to 5997.87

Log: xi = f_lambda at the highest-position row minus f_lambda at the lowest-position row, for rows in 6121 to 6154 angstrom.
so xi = -0.24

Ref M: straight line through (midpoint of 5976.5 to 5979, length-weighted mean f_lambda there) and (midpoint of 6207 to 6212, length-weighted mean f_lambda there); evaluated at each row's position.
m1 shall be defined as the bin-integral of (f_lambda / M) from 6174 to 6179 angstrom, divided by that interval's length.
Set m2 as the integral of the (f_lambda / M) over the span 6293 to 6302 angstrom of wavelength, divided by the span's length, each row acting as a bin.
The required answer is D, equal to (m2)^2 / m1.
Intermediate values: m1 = 1.02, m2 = 1.01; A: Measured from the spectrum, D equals 0.988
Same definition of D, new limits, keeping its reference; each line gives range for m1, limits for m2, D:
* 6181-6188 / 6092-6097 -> 0.954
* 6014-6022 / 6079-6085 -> 0.966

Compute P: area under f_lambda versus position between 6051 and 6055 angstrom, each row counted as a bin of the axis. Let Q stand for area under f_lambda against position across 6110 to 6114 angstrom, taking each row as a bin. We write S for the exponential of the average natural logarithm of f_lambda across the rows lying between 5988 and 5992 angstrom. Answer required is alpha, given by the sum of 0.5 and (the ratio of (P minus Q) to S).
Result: 0.43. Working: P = 29.7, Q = 30.3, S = 7.79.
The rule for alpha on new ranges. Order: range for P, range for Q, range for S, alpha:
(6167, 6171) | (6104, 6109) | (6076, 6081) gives -0.56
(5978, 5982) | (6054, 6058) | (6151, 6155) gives 0.64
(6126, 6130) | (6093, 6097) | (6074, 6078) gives 0.60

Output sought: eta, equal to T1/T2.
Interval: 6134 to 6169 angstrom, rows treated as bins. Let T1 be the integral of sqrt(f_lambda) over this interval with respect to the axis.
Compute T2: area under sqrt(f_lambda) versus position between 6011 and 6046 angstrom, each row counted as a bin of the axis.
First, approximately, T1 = 95.4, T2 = 96.4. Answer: 0.99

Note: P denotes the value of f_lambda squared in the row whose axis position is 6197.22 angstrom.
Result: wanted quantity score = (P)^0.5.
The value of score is 7.29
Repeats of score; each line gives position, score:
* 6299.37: 6.95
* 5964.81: 7.95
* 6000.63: 7.32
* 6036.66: 7.39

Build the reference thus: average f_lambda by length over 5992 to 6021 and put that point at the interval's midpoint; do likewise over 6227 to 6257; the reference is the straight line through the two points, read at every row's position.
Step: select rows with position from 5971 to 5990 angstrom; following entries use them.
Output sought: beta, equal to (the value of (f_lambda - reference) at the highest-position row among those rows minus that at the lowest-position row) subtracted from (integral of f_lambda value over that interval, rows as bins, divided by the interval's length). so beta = 7.6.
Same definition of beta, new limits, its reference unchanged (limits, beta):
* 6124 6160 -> 7.1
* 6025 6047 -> 7.9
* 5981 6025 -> 7.3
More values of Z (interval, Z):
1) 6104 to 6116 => 8.05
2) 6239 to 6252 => 8.05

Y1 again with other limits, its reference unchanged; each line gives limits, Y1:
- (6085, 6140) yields 6092.52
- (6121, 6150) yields 6134.75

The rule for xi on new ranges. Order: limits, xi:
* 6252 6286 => 0.13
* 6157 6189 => -0.01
